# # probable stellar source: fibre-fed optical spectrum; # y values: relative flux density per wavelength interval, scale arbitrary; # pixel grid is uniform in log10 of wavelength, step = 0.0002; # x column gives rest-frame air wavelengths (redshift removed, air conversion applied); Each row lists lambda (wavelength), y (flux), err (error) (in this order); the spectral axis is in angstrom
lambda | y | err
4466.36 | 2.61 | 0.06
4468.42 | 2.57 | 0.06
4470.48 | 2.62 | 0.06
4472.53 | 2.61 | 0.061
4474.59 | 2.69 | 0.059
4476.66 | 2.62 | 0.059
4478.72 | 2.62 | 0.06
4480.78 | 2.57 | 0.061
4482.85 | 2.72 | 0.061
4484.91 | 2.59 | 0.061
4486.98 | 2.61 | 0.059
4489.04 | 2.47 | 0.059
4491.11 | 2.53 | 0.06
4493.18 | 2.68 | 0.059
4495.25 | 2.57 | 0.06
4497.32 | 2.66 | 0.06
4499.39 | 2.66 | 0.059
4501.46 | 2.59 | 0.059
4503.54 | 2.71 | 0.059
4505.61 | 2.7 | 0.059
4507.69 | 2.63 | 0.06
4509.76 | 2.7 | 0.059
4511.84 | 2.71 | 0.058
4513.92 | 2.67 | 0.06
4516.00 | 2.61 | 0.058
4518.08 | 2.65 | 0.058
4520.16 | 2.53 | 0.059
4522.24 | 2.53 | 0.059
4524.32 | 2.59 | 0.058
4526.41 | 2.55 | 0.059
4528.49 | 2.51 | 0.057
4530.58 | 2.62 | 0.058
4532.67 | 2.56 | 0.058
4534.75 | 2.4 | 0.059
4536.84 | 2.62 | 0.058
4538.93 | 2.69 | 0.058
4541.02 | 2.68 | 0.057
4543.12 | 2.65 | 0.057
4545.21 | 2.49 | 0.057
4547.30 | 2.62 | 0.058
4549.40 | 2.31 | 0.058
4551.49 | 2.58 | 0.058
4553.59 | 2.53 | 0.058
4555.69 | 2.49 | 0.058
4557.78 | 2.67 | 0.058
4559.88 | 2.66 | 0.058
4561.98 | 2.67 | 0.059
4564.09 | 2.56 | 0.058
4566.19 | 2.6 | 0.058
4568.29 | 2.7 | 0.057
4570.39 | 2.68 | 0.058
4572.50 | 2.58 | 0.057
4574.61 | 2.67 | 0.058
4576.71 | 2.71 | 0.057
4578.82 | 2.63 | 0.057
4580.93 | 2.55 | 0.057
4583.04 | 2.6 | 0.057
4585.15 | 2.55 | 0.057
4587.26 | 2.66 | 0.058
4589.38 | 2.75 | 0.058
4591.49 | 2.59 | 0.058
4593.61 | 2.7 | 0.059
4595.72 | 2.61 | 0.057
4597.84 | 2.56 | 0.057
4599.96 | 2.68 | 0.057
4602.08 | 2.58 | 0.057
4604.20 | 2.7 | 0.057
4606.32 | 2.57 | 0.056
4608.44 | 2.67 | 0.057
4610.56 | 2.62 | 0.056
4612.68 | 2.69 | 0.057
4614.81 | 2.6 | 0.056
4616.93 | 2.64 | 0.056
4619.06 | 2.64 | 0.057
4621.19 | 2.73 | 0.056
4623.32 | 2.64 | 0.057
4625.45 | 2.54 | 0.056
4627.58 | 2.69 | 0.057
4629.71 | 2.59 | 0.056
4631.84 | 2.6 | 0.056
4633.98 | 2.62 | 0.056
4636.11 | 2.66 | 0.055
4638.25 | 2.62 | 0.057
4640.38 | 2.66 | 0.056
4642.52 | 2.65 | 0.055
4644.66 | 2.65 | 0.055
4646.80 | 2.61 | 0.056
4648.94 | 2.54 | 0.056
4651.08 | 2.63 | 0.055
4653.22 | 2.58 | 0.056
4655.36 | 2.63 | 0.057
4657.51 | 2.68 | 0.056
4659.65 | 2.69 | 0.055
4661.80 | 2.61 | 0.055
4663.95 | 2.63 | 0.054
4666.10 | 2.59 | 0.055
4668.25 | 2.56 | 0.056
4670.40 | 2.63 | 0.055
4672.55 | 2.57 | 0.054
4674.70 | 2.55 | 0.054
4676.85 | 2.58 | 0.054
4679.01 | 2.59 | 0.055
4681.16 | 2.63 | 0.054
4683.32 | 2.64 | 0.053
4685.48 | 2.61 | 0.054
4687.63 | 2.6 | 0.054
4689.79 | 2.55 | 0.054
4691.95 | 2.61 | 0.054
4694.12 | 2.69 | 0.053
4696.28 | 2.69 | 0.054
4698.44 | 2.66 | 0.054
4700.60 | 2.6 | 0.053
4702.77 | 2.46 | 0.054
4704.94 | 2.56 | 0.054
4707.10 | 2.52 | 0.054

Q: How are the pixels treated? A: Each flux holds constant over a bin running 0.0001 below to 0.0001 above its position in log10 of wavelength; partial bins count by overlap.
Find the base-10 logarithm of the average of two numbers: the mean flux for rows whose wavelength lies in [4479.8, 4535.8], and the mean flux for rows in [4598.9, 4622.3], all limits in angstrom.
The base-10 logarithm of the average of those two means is 0.419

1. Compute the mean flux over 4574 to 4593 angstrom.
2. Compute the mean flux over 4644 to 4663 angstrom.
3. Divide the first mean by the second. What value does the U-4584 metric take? 1.00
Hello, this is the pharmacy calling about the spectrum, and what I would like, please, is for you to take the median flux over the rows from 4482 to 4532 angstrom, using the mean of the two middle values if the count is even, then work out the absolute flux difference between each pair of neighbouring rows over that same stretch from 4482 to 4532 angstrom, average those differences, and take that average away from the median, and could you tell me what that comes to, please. 2.55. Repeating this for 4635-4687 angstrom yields 2.59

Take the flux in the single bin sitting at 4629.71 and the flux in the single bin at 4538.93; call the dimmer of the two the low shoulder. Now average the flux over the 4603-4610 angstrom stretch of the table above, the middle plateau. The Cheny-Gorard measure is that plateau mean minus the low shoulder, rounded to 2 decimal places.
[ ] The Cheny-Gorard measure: 0.06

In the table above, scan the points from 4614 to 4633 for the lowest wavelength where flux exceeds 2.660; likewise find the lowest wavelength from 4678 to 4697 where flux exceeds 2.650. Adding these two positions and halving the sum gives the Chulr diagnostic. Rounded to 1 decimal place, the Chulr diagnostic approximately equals 4657.7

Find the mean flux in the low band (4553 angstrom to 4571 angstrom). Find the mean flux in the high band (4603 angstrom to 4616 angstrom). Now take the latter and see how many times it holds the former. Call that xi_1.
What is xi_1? 1.01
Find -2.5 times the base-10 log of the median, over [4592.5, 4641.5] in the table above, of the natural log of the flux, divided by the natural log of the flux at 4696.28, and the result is 0.02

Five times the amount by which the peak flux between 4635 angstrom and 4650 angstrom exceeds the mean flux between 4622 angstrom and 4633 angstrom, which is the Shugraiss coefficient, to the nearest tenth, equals 0.2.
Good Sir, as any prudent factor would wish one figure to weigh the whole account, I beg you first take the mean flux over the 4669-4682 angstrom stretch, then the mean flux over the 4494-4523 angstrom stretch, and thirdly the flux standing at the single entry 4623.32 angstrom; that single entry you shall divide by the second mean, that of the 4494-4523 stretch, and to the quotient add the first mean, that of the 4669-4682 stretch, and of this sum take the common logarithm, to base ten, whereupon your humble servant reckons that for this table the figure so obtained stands 0.555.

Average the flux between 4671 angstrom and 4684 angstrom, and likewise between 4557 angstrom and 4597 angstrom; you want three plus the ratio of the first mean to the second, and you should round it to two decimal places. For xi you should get 3.98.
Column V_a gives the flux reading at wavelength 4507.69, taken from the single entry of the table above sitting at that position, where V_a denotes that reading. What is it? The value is 2.63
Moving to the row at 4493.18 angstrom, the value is 2.68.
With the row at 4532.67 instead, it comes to 2.56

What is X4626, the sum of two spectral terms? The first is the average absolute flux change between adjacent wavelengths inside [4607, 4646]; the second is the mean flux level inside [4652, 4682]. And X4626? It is 2.664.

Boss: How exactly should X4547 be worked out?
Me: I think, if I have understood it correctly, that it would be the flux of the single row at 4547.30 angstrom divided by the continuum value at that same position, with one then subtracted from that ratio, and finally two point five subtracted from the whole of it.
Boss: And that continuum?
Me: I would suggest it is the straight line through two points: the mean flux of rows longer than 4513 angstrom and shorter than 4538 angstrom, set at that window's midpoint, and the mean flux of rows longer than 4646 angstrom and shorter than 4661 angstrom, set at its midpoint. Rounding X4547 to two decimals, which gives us -2.48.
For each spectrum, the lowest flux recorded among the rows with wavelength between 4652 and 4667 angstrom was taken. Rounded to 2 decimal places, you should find 2.58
